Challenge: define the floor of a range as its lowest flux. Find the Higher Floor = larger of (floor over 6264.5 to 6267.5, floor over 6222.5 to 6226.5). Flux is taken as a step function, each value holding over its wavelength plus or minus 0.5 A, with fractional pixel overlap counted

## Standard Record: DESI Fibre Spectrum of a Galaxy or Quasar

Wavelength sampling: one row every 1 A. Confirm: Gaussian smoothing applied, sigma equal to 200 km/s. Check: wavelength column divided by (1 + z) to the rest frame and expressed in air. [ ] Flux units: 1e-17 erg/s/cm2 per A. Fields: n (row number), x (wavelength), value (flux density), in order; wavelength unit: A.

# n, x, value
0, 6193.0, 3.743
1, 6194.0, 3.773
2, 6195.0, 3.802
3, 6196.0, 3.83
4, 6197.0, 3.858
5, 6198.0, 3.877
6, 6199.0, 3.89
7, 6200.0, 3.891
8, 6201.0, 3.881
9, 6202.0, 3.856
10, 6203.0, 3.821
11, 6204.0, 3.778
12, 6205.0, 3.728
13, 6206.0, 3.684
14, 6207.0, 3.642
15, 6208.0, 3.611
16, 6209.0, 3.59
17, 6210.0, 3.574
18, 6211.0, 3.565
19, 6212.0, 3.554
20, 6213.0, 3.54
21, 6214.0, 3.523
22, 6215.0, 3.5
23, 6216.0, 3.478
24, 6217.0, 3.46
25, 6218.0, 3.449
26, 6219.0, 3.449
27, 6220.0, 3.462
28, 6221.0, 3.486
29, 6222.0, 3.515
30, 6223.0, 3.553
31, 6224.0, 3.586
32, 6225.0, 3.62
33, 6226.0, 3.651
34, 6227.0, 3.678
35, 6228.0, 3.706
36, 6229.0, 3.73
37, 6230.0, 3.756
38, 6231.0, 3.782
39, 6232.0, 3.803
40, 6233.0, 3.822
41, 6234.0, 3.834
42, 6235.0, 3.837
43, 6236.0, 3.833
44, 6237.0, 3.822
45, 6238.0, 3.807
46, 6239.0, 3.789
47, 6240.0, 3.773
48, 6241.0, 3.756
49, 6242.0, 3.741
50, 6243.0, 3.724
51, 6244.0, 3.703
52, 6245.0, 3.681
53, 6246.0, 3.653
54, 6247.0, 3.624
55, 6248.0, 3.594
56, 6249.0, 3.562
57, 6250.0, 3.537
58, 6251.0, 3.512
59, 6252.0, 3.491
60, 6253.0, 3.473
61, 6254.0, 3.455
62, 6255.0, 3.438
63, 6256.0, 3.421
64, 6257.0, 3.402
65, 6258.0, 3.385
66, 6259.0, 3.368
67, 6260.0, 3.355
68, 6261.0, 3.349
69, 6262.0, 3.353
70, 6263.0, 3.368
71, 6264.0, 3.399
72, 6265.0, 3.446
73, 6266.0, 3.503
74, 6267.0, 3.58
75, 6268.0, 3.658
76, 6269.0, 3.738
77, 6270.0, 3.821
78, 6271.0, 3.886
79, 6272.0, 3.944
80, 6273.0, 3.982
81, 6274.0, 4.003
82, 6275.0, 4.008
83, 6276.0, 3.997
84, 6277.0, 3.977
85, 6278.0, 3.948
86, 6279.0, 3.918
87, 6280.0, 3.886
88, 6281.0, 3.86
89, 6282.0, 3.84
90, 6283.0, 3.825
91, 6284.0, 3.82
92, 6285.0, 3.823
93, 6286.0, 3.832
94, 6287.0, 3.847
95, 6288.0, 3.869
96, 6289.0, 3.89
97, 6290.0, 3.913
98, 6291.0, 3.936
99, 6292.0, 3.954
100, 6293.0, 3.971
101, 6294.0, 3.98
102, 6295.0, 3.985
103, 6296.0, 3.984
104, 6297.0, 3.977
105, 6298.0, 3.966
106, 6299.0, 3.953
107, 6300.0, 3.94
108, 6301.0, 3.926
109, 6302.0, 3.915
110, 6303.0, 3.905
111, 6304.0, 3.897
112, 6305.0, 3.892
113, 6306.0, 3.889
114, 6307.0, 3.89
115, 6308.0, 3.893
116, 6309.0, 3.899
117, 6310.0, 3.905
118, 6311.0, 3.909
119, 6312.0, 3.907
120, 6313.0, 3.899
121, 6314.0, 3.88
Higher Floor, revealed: 3.55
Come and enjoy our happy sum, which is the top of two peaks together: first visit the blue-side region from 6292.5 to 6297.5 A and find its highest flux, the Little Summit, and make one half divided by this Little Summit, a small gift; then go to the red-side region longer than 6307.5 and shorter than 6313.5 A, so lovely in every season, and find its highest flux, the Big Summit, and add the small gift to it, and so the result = 4.03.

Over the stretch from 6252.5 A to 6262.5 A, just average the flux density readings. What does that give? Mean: 3.40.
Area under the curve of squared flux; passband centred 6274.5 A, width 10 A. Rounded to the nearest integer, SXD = 156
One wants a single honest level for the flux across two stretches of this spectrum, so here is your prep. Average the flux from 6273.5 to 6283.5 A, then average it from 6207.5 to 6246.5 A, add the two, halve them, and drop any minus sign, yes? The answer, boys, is 3.79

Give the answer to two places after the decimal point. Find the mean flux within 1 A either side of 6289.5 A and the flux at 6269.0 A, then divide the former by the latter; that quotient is 1.04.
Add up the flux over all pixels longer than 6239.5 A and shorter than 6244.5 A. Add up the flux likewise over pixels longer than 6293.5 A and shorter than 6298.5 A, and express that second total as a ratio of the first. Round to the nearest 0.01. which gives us 1.06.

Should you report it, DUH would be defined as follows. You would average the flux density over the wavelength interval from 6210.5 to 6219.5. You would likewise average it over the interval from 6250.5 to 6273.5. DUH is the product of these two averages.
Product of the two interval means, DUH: 12.4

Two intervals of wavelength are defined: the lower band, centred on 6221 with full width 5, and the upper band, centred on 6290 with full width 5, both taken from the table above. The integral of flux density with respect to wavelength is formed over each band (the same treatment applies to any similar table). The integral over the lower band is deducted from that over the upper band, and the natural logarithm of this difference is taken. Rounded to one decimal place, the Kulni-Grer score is 0.7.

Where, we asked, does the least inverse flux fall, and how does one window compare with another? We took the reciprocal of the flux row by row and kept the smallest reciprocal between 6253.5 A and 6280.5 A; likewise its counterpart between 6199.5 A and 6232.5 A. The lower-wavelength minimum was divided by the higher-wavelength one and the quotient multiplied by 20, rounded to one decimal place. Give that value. 20.6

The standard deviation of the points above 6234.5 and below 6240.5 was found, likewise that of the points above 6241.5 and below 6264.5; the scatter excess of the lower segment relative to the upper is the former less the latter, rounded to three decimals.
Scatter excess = -0.106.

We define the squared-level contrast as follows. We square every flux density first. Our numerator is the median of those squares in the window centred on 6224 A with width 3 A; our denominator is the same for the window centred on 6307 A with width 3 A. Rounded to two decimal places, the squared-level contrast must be 0.85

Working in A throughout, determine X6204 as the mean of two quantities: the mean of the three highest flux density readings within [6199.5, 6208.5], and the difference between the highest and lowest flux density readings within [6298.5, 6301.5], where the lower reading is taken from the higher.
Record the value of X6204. 1.95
